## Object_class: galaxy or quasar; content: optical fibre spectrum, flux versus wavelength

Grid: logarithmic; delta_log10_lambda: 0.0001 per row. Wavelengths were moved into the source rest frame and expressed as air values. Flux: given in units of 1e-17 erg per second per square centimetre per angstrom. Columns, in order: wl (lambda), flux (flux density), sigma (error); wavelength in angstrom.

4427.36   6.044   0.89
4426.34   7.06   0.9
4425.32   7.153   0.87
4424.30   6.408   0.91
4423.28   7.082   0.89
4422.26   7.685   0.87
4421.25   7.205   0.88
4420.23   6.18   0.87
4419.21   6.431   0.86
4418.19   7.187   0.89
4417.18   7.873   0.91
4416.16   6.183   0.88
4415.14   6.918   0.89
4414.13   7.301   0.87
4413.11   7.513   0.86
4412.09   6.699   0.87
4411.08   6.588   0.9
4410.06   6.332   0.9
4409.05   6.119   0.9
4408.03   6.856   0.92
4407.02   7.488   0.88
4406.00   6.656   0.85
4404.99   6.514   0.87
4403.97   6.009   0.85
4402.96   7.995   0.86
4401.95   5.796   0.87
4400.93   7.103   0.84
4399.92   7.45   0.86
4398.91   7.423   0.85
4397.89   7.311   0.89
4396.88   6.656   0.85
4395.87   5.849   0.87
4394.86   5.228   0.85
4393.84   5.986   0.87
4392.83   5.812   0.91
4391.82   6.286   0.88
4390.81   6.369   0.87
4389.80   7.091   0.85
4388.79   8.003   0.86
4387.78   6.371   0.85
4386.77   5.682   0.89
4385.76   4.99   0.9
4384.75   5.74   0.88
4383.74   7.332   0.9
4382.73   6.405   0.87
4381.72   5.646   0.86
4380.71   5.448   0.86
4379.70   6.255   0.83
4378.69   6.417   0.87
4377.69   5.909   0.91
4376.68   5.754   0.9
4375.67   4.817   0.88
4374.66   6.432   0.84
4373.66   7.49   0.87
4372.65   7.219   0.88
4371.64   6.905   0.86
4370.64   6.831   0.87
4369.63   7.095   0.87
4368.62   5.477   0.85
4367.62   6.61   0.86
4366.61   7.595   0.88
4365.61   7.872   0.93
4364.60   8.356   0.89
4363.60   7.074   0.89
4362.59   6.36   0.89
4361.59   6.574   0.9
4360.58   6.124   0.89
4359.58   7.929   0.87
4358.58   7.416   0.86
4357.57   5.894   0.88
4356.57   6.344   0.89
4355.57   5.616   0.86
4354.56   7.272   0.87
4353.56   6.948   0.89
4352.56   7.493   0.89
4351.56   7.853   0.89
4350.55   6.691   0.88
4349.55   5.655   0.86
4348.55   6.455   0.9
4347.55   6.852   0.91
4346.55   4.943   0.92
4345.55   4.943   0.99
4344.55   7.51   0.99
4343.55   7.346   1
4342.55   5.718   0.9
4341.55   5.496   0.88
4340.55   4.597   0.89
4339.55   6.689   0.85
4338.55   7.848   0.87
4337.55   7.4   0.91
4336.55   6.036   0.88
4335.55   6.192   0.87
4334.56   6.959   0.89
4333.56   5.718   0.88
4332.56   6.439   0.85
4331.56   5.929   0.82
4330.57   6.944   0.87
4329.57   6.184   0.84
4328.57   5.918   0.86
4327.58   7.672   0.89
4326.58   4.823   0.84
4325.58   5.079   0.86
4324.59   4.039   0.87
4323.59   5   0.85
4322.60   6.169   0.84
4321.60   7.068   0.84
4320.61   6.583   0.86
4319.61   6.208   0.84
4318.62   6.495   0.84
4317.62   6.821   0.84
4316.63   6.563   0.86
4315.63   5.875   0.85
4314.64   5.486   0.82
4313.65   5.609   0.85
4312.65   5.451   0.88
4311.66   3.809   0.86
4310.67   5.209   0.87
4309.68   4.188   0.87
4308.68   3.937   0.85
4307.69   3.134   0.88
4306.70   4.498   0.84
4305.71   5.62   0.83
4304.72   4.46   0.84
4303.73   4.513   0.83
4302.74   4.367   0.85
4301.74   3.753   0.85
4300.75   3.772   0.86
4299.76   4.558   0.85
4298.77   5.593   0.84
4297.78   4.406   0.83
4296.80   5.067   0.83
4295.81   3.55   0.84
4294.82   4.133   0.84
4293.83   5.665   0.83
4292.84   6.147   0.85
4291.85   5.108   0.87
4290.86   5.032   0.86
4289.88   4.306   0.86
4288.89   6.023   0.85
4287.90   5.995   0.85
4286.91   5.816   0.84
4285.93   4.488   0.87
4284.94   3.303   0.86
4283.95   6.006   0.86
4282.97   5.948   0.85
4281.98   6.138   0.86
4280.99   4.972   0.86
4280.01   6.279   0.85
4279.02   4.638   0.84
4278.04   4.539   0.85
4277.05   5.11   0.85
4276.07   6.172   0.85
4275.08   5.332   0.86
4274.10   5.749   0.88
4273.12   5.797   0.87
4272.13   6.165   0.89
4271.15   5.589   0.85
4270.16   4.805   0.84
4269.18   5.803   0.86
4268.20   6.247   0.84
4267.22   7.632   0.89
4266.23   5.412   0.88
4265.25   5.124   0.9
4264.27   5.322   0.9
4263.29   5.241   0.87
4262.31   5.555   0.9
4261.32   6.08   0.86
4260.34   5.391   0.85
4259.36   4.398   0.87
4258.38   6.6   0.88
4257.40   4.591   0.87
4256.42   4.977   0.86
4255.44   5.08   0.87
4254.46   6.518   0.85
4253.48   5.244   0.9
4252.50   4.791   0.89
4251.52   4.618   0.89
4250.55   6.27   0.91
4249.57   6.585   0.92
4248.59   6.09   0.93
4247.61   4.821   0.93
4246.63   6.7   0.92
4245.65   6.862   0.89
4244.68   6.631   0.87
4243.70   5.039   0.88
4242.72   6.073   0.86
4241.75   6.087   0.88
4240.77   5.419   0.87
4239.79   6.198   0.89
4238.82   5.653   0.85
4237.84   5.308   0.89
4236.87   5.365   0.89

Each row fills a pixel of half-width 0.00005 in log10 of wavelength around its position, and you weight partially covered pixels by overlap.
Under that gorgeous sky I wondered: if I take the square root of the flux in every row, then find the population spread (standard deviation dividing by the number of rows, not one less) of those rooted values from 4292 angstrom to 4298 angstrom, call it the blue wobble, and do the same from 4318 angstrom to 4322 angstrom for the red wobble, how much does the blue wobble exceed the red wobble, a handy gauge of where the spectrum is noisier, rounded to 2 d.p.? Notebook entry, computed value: 0.14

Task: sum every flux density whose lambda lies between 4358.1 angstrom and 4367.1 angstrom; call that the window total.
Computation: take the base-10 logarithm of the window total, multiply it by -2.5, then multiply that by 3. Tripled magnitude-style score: -13.6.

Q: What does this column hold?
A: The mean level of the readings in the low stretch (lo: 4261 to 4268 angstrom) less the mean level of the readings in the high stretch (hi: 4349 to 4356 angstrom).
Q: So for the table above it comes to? -1.0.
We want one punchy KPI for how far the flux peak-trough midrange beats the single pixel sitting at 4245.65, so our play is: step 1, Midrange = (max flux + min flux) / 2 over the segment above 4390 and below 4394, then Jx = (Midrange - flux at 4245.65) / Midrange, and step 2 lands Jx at -0.1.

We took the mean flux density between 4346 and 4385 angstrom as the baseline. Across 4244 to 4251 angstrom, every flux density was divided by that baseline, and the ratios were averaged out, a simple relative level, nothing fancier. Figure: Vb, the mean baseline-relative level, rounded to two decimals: 0.95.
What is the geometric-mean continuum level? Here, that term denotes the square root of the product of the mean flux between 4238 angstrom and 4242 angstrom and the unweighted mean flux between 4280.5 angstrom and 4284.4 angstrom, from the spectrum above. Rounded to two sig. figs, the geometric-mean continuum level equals 5.8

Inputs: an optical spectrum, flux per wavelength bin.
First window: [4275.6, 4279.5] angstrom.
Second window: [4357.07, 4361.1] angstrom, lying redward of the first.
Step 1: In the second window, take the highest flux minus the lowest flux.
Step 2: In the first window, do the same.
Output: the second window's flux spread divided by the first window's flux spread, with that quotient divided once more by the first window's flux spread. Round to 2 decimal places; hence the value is 0.76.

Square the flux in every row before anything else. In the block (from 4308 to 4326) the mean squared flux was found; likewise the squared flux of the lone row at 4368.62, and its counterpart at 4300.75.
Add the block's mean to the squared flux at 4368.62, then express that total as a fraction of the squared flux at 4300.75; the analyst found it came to 4.3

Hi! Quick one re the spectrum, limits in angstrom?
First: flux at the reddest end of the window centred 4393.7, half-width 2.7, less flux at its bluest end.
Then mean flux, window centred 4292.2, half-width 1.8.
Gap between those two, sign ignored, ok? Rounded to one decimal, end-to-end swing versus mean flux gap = 5.9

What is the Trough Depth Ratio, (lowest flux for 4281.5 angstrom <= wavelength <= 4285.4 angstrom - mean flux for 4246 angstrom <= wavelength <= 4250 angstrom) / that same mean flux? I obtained -0.45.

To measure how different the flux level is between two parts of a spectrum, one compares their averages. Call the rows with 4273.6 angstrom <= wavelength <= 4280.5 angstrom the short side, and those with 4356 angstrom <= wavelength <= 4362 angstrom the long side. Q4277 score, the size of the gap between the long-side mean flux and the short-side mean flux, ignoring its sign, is 1.3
